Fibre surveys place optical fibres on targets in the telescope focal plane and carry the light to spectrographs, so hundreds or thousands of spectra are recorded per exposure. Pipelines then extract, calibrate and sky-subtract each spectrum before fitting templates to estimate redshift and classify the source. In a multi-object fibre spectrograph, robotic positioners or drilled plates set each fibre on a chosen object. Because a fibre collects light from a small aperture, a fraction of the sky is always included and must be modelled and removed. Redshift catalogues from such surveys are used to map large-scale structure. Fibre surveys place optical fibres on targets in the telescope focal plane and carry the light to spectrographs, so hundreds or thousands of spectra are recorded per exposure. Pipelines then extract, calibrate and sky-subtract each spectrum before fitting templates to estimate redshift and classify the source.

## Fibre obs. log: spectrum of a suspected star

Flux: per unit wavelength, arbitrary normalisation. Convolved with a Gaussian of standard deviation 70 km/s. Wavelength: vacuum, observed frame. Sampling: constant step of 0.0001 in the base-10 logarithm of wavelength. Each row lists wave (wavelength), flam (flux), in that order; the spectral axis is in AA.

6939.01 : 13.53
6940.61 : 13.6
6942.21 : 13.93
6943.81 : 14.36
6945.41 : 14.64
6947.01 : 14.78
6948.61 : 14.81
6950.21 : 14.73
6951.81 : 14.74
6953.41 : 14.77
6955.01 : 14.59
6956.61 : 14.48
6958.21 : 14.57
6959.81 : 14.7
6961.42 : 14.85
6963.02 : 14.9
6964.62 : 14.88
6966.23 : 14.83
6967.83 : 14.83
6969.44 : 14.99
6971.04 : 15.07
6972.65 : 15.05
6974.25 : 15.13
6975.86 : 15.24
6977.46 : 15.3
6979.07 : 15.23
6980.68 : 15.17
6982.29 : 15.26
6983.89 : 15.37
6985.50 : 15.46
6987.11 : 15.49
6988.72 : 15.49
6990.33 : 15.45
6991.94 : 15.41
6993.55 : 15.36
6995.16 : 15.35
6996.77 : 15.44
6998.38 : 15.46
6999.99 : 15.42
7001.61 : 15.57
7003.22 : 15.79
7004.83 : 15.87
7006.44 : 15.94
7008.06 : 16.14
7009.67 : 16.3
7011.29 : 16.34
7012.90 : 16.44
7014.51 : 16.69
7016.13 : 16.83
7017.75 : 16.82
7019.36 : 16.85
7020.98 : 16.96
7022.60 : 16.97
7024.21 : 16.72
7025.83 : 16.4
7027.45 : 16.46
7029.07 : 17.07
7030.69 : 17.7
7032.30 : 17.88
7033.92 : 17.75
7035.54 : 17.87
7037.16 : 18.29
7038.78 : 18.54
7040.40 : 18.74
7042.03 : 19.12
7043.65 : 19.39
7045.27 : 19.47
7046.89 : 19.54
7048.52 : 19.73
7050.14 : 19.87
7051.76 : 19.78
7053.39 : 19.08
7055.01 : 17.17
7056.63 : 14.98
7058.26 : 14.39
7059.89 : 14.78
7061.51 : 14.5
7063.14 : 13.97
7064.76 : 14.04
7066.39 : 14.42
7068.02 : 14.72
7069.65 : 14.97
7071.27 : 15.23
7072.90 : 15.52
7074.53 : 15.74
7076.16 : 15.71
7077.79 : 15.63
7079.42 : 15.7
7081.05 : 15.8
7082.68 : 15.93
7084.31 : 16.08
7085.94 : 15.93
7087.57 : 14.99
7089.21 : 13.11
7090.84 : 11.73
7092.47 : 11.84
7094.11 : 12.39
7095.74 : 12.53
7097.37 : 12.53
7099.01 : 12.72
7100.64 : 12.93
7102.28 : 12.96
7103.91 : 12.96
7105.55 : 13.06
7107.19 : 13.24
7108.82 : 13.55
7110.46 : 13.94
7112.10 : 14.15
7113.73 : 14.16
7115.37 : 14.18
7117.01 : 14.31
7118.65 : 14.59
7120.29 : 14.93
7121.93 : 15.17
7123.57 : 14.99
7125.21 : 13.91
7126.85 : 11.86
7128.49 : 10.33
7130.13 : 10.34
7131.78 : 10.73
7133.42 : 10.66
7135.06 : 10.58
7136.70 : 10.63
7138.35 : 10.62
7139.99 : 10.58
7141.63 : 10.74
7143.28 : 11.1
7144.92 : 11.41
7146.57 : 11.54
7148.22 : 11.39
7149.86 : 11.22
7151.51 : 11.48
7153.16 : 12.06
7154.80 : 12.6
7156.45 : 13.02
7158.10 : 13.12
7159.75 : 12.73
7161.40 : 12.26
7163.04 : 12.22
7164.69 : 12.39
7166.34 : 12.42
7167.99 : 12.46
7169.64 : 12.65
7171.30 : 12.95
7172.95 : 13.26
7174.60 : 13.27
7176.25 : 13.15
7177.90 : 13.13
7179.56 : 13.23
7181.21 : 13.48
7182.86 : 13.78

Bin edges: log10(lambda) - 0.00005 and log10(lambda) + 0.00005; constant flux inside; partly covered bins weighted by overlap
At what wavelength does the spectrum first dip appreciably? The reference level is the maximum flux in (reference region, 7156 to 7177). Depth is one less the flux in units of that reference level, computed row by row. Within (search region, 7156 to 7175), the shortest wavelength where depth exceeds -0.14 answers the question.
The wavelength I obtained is 7156.45 AA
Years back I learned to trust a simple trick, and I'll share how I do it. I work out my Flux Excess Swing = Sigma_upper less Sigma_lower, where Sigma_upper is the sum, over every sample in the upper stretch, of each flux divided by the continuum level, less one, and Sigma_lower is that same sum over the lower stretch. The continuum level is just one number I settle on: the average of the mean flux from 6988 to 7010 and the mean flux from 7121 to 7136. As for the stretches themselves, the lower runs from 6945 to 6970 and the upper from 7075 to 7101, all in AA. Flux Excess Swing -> -0.8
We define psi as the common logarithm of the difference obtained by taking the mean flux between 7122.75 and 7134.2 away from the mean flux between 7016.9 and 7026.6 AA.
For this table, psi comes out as 0.70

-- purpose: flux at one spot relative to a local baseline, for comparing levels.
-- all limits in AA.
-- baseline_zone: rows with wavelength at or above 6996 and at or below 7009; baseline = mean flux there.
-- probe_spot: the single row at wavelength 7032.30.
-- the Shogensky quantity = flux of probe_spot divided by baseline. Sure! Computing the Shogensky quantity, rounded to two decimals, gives 1.14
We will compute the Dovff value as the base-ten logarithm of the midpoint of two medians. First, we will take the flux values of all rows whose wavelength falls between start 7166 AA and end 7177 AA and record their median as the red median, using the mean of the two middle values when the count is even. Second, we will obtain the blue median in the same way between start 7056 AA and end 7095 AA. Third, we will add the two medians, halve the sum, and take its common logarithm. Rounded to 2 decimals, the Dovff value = 1.14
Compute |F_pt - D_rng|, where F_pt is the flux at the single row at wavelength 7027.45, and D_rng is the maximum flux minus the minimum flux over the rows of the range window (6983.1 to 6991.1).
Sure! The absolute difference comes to 16.3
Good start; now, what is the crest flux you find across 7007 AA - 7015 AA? 16.69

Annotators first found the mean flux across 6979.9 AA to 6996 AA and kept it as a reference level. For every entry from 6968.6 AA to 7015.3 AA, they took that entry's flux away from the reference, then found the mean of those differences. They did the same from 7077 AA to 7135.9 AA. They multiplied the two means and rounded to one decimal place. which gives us -0.3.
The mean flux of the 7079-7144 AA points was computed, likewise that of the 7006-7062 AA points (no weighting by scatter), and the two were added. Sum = 30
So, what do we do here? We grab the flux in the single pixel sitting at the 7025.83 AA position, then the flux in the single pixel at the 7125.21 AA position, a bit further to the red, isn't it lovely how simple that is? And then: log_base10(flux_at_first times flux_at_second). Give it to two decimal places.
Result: 2.36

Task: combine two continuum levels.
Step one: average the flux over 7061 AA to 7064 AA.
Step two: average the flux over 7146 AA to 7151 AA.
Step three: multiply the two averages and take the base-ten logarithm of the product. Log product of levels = 2.21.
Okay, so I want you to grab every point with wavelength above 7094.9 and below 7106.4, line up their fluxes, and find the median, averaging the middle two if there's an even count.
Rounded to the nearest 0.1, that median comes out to 12.9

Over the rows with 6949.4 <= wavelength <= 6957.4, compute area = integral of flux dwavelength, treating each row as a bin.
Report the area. 117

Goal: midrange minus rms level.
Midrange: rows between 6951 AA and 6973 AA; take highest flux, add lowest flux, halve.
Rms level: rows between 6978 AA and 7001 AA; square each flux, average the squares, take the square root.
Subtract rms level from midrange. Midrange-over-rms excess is -1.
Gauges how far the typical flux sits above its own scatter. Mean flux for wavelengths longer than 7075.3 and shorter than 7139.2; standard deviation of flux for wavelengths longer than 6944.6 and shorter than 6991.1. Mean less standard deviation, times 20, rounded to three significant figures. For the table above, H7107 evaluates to 261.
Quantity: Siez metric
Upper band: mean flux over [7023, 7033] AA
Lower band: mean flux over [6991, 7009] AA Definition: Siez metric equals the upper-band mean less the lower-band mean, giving 1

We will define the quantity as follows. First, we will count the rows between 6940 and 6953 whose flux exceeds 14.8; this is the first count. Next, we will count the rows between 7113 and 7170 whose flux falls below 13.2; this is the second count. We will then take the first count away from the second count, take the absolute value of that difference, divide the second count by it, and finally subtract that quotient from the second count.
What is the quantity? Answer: 26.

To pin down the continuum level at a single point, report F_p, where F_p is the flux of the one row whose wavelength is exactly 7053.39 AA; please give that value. 19.08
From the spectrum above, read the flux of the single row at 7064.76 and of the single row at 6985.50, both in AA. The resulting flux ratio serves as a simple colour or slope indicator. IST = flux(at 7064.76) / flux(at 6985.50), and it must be 0.91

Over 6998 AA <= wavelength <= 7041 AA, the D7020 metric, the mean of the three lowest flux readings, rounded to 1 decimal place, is 15.5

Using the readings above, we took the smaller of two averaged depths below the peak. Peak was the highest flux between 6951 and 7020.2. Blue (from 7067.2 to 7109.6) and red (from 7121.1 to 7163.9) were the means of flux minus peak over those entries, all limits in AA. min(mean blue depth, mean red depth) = -5.0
